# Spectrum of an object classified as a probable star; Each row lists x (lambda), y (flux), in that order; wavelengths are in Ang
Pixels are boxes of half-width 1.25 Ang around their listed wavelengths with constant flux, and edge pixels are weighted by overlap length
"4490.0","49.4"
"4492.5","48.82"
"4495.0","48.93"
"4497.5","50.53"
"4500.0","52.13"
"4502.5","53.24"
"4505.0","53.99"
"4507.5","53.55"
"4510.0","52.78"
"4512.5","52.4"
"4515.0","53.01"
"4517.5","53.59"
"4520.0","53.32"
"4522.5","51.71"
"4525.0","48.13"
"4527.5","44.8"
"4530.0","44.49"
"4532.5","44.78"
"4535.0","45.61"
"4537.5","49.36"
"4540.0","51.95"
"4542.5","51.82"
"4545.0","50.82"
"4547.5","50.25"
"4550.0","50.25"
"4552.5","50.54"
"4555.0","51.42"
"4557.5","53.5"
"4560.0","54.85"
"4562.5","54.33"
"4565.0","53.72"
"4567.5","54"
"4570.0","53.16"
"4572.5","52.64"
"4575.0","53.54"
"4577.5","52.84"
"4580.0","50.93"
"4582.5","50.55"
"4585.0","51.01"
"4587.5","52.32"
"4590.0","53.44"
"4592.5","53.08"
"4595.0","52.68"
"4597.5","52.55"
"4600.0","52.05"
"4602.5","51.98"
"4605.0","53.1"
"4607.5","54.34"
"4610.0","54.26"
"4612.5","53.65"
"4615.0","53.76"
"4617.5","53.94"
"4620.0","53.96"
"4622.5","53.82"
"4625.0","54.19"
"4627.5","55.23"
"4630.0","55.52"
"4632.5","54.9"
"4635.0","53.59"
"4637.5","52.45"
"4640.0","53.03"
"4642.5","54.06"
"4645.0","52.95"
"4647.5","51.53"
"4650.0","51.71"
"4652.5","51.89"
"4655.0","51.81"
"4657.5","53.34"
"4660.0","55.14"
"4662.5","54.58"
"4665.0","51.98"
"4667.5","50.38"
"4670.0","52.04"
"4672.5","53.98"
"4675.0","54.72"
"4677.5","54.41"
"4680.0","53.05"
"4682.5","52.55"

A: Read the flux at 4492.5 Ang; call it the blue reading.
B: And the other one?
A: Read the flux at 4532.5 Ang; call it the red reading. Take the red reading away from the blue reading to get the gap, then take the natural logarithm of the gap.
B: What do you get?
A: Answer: 1.4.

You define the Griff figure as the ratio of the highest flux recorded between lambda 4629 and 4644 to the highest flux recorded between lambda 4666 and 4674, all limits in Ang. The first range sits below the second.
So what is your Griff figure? 1.03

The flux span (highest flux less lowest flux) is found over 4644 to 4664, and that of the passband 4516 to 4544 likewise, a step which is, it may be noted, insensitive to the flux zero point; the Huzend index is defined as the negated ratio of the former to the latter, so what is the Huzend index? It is -0.4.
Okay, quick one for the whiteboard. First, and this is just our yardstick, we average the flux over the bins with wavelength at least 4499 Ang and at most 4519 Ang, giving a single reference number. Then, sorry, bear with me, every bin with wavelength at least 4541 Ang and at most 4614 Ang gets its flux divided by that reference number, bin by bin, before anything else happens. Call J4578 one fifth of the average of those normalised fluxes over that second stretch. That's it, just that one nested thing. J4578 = 0.198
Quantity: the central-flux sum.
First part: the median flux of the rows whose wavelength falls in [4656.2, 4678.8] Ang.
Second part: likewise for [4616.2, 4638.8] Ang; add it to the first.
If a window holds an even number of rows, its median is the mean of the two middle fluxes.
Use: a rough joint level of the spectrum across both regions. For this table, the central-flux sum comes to 108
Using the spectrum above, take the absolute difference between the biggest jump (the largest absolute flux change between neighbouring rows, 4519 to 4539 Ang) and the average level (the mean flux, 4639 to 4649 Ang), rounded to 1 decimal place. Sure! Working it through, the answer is 49.1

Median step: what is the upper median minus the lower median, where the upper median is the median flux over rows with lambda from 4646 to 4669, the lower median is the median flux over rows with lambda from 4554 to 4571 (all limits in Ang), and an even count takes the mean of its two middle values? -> -1.8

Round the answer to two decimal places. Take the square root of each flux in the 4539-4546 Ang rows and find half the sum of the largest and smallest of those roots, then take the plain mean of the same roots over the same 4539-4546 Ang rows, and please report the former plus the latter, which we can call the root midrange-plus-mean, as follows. 14.35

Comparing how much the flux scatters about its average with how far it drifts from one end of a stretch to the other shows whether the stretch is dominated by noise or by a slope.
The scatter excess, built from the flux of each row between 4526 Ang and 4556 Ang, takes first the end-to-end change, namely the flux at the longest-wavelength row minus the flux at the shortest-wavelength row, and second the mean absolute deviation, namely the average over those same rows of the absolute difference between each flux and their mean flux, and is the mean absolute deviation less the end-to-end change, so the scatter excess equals -4.0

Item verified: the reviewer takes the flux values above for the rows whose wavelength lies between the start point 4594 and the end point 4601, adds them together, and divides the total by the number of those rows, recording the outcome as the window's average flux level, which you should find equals 52.4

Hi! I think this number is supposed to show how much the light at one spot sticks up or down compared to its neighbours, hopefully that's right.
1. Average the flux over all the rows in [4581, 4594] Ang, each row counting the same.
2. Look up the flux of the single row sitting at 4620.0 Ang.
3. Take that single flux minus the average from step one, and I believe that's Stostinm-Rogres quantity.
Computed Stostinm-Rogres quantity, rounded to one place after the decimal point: 1.9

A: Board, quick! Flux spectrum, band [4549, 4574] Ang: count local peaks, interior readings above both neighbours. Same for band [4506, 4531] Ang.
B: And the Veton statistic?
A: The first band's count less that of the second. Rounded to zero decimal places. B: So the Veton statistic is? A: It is 1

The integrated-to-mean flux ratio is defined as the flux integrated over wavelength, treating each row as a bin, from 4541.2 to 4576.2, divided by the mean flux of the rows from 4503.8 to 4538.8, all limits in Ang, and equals 36.7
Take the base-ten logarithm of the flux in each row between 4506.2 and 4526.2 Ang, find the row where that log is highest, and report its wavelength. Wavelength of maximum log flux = 4517.5 Ang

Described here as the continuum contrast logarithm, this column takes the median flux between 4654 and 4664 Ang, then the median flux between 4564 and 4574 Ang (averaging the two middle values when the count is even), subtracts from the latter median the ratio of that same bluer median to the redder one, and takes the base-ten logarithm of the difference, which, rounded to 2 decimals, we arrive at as 1.72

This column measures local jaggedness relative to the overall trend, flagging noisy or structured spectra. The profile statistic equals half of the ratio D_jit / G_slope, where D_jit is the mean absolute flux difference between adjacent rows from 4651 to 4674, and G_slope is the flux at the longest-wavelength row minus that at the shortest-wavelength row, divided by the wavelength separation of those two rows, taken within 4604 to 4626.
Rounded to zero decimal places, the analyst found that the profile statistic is 13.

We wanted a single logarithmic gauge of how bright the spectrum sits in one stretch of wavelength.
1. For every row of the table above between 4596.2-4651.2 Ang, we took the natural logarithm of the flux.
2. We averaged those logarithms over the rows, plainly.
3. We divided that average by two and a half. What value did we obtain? 1.59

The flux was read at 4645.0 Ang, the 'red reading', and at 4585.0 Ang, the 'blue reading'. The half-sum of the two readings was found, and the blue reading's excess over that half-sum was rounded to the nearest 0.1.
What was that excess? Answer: -1.0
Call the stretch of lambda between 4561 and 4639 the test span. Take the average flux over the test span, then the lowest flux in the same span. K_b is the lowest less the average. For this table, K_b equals -2.7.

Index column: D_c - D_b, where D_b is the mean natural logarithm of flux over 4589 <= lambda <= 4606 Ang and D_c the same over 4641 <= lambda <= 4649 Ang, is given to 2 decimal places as 0.00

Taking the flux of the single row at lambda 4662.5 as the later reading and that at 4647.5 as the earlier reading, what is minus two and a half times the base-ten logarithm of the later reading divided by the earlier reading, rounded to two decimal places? -0.06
